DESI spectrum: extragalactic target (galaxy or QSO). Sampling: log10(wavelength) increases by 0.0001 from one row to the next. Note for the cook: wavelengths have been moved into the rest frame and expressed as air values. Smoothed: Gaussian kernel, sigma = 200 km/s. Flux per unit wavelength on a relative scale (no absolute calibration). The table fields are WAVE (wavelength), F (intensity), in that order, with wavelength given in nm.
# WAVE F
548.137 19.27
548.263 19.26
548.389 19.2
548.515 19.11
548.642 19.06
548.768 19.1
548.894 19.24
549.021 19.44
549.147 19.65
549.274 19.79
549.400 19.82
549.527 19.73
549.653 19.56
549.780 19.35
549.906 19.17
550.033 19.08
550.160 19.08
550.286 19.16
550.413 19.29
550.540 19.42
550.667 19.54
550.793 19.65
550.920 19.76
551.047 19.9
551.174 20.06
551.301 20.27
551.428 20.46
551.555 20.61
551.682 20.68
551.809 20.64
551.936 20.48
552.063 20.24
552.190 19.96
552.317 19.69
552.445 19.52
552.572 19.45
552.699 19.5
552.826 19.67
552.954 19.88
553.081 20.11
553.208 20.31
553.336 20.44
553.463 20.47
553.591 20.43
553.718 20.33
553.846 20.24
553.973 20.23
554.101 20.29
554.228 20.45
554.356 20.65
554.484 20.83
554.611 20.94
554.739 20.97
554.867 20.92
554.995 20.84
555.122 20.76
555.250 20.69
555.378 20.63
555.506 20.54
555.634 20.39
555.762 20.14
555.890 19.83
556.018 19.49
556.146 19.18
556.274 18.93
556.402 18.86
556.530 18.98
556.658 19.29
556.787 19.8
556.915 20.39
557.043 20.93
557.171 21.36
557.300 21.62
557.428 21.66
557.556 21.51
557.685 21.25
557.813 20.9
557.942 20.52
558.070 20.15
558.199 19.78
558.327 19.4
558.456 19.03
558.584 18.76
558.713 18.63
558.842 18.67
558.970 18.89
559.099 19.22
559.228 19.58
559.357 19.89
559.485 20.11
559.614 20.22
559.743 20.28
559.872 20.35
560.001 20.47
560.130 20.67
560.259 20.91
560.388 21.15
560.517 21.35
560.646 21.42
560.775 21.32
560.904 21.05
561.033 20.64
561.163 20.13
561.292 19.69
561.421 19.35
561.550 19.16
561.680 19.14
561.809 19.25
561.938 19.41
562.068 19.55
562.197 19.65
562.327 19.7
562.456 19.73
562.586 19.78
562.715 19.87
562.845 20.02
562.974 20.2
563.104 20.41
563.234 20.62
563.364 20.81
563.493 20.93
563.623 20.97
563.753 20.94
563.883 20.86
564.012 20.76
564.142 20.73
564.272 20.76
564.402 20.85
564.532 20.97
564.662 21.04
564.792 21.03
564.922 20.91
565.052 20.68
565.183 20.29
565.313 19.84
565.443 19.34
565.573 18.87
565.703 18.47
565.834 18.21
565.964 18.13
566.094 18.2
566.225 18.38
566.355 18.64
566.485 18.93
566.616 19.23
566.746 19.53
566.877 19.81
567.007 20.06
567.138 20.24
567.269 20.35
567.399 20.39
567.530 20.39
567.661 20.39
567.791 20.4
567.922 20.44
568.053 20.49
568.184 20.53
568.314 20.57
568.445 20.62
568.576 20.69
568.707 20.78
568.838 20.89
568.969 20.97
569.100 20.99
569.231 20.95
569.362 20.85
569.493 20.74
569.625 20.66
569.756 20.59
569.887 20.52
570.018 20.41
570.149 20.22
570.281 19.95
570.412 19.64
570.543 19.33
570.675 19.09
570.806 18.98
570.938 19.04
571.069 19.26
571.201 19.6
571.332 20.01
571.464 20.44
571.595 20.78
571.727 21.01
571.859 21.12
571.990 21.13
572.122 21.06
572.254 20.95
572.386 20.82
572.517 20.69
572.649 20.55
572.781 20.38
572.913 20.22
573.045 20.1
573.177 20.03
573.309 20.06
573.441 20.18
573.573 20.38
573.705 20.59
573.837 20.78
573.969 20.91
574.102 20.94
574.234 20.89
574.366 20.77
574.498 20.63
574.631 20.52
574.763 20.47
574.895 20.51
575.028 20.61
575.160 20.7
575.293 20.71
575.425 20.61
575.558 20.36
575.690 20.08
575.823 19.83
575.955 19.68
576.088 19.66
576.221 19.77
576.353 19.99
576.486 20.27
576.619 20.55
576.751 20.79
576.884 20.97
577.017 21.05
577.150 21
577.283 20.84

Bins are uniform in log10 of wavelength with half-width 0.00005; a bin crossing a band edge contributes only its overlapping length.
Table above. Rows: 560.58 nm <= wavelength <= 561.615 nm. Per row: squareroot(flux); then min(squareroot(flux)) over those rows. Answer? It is 4.38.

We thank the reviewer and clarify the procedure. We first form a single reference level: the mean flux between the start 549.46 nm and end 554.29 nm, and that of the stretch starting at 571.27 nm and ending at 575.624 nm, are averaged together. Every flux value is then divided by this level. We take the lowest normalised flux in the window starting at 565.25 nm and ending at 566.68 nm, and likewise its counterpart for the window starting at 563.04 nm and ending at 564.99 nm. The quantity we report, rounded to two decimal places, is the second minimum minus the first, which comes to 0.11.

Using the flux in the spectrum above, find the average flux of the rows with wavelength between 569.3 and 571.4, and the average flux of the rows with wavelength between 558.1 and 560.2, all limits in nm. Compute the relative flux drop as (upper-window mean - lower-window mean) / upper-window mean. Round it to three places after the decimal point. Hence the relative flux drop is 0.015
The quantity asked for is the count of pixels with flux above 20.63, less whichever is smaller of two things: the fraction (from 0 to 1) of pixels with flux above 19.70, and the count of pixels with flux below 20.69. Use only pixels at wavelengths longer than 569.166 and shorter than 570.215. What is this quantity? 3.0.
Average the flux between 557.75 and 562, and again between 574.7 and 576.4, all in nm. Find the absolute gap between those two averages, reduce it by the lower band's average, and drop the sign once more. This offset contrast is 19.7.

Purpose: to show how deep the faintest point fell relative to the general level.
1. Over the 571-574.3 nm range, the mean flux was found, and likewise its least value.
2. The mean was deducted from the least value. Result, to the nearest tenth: -1.3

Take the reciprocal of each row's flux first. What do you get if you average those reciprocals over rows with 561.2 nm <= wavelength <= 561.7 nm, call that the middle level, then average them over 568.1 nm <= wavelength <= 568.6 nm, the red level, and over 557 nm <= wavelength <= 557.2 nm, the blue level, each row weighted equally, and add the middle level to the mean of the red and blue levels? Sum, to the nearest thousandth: 0.100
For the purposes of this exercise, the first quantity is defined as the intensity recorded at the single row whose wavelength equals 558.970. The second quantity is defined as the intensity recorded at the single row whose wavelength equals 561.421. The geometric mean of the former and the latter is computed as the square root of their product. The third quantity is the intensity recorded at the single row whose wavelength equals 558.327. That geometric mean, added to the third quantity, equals 38.5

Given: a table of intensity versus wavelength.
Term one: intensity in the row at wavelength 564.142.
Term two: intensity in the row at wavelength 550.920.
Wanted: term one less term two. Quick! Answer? 1.0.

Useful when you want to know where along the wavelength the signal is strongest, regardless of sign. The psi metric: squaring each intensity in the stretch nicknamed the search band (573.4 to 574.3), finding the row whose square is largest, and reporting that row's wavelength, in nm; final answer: 574.102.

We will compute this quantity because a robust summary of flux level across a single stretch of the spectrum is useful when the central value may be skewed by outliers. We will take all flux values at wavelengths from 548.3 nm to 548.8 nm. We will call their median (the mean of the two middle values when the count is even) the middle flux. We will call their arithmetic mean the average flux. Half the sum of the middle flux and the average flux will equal 19.1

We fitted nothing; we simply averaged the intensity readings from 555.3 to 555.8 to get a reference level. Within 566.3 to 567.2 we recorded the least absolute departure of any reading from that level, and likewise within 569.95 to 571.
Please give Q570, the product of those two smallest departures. 0.00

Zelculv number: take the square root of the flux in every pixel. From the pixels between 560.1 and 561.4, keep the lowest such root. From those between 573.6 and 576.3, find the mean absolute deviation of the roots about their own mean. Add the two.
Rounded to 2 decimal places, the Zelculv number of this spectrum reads 4.47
